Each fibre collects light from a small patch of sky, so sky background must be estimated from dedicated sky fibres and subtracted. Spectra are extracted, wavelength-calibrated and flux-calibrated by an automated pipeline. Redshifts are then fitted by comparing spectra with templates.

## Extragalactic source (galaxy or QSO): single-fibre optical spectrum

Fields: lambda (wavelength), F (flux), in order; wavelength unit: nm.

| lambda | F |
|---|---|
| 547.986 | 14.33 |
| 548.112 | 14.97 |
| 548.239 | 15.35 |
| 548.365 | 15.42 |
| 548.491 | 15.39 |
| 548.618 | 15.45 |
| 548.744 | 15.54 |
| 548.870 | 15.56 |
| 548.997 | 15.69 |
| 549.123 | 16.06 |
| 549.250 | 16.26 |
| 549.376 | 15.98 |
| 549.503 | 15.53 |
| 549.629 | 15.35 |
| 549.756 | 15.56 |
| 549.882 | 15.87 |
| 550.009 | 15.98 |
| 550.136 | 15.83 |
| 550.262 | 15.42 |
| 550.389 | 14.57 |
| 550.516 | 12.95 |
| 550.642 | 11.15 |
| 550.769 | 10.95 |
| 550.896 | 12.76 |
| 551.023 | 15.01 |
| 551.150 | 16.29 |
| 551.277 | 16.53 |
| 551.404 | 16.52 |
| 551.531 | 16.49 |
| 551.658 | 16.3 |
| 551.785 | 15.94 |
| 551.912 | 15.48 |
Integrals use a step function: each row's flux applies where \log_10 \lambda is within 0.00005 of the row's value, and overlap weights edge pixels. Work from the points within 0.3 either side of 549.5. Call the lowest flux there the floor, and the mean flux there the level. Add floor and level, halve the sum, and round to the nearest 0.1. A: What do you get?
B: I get 15.5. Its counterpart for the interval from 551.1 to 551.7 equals 16.4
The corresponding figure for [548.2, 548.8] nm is 15.4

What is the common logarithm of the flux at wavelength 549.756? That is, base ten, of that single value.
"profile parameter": 1.19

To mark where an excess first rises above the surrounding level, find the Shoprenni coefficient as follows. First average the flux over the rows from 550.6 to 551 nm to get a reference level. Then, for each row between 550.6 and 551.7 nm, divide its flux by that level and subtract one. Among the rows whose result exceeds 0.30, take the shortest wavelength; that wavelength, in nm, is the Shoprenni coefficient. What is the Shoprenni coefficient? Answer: 551.150 nm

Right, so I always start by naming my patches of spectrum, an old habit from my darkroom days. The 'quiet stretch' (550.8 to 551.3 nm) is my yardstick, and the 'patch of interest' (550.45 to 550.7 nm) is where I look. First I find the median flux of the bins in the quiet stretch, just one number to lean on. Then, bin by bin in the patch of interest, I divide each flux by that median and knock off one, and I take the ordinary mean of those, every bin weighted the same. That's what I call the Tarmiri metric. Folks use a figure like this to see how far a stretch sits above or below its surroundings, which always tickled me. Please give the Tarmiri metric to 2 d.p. -0.23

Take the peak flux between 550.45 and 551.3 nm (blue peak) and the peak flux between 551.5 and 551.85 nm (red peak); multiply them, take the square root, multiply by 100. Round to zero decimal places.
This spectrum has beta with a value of 1651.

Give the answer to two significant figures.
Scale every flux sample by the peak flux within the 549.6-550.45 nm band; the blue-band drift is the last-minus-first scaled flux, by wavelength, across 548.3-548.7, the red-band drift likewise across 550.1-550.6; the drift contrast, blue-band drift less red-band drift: 0.18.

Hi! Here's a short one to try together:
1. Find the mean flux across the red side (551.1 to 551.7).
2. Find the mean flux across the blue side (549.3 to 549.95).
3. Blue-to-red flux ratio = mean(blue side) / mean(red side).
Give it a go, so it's 0.95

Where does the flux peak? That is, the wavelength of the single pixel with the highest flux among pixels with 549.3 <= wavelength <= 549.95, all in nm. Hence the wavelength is 549.376 nm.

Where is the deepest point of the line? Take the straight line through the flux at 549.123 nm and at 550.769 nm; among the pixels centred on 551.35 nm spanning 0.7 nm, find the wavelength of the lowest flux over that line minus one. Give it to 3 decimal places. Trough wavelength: 551.023 nm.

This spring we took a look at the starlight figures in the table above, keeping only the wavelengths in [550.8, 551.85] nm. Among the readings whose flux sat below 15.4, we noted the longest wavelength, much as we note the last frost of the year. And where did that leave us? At 551.023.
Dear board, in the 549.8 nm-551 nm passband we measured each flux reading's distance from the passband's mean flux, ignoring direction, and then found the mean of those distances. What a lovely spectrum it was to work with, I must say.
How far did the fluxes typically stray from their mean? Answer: 1.8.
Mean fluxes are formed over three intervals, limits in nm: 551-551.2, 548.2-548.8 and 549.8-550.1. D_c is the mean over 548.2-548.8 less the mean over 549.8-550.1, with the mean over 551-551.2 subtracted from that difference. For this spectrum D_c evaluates -16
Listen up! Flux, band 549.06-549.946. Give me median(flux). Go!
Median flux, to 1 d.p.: 15.9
